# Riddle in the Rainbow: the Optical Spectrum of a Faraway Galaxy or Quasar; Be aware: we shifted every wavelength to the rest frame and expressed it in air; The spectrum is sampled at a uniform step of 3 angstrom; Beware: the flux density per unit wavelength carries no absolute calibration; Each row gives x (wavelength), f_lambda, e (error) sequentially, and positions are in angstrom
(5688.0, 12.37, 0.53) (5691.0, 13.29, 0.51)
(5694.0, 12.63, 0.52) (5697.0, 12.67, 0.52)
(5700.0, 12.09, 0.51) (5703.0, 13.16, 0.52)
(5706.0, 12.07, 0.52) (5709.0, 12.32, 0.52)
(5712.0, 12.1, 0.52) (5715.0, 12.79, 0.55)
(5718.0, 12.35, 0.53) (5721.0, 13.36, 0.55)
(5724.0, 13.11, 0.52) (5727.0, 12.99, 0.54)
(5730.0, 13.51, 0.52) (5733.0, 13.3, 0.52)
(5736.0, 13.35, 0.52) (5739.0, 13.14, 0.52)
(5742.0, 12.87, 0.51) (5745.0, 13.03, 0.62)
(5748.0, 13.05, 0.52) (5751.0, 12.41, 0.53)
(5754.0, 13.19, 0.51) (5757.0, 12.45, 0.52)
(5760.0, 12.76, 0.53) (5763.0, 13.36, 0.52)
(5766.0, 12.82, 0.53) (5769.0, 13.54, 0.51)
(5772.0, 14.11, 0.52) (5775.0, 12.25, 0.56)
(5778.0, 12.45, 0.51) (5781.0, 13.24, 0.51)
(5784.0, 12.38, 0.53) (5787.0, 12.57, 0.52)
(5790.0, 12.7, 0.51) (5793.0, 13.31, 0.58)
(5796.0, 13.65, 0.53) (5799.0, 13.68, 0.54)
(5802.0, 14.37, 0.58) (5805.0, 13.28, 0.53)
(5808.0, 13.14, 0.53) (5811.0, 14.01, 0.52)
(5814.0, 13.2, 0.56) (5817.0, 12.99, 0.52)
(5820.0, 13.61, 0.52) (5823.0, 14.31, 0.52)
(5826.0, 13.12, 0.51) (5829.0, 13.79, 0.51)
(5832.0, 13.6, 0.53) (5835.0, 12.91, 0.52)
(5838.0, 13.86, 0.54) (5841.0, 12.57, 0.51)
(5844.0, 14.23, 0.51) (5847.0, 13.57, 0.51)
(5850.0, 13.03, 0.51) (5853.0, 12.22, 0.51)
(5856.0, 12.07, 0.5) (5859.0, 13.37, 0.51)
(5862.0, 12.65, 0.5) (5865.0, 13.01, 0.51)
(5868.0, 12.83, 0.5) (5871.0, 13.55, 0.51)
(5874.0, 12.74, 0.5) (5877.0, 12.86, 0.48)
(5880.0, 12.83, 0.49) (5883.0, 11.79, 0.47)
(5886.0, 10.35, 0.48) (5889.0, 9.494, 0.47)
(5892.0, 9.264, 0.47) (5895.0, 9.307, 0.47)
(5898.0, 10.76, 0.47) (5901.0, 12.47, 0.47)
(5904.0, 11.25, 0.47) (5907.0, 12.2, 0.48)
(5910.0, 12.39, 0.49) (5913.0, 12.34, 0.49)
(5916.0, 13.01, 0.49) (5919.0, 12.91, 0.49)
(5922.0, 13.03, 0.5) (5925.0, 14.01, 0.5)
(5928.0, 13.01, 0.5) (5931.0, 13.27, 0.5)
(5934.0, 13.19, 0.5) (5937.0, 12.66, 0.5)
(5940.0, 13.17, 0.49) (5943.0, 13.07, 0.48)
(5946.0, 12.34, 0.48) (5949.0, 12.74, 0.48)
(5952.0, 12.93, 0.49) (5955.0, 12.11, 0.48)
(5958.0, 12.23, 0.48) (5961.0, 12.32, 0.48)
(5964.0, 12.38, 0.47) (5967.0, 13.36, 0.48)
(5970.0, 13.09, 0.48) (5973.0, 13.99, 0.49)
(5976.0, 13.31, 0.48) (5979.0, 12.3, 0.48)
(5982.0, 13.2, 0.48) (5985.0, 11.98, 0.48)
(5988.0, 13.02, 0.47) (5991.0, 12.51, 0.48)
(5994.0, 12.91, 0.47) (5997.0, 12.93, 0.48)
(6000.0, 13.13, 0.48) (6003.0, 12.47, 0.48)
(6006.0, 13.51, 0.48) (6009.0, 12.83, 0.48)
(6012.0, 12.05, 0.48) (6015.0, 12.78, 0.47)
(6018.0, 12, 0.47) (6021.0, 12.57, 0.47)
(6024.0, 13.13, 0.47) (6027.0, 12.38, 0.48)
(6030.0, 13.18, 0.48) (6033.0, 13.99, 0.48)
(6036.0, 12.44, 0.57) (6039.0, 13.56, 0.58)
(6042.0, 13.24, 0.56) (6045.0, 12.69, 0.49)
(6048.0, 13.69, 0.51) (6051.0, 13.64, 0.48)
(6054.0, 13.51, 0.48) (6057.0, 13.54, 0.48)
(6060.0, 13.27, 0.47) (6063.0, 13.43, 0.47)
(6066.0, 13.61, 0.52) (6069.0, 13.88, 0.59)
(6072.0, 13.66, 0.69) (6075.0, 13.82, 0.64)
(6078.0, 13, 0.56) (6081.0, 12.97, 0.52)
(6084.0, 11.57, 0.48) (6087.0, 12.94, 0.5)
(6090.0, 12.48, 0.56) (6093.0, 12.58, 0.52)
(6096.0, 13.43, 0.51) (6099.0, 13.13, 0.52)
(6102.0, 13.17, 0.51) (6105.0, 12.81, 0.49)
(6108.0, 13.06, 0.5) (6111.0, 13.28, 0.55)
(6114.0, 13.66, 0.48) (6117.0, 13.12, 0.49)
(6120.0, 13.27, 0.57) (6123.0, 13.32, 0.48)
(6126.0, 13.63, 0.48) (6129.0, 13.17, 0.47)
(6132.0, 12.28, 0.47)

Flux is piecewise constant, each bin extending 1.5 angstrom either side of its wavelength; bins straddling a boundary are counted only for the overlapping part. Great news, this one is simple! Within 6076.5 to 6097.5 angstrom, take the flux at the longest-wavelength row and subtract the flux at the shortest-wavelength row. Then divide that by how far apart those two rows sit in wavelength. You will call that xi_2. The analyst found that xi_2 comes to 0.024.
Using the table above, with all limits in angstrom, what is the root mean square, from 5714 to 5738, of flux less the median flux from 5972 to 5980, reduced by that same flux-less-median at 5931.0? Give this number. 0.46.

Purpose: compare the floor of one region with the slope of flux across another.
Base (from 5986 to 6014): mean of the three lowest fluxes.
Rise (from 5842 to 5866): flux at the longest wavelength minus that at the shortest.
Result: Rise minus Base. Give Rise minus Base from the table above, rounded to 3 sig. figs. -13.6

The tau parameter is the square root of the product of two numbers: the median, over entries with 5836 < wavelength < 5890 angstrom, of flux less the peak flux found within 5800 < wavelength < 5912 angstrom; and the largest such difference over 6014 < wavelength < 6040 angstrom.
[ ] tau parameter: 0.76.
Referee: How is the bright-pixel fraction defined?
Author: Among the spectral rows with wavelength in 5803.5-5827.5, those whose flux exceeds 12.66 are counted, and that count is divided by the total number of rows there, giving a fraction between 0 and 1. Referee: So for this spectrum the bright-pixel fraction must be 1.00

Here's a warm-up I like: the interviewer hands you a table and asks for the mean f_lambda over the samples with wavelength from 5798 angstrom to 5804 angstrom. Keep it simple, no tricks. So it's 14.0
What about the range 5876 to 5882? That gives 12.8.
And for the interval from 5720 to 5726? 13.2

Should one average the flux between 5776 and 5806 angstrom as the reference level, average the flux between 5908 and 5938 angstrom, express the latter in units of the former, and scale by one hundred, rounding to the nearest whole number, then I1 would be 99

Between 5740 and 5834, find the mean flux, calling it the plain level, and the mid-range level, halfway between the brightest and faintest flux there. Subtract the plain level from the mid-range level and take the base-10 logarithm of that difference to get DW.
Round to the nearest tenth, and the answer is -1.0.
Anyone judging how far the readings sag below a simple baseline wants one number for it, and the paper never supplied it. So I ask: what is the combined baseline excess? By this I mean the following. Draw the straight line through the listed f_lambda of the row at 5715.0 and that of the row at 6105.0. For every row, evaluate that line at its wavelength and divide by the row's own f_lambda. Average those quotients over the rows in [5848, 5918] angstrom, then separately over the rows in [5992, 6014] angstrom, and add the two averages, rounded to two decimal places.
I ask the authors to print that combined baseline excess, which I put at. 2.08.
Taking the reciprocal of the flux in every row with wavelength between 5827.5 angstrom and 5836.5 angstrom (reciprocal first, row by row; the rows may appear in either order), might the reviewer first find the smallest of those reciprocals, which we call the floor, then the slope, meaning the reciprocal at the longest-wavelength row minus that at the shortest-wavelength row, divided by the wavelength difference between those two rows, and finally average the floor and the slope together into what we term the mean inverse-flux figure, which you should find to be 0.0367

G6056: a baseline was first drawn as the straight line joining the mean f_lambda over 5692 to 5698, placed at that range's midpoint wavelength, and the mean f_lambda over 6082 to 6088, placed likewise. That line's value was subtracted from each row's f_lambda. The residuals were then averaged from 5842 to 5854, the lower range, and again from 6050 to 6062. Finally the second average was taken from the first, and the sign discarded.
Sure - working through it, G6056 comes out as 0.44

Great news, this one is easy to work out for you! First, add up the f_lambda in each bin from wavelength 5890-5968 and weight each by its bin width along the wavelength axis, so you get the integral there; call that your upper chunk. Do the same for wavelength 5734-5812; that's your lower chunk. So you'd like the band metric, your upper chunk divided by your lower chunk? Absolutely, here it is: 0.94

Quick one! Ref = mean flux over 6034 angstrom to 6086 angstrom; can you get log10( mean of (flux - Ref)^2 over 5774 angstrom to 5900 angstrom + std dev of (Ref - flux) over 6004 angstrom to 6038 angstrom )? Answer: 0.38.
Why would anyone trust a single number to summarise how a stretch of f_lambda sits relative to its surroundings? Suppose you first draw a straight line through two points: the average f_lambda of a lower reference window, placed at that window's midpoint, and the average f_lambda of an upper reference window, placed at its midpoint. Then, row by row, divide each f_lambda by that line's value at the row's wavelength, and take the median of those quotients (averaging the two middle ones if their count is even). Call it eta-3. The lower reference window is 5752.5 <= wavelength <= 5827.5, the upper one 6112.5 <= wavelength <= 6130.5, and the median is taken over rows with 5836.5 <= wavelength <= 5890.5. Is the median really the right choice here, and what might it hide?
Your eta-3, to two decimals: 0.97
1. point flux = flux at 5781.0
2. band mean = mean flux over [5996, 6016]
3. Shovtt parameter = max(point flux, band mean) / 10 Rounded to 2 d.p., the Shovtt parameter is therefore 1.32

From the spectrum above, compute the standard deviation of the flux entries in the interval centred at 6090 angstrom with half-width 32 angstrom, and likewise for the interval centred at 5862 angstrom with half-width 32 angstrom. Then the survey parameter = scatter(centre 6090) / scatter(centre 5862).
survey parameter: 0.39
